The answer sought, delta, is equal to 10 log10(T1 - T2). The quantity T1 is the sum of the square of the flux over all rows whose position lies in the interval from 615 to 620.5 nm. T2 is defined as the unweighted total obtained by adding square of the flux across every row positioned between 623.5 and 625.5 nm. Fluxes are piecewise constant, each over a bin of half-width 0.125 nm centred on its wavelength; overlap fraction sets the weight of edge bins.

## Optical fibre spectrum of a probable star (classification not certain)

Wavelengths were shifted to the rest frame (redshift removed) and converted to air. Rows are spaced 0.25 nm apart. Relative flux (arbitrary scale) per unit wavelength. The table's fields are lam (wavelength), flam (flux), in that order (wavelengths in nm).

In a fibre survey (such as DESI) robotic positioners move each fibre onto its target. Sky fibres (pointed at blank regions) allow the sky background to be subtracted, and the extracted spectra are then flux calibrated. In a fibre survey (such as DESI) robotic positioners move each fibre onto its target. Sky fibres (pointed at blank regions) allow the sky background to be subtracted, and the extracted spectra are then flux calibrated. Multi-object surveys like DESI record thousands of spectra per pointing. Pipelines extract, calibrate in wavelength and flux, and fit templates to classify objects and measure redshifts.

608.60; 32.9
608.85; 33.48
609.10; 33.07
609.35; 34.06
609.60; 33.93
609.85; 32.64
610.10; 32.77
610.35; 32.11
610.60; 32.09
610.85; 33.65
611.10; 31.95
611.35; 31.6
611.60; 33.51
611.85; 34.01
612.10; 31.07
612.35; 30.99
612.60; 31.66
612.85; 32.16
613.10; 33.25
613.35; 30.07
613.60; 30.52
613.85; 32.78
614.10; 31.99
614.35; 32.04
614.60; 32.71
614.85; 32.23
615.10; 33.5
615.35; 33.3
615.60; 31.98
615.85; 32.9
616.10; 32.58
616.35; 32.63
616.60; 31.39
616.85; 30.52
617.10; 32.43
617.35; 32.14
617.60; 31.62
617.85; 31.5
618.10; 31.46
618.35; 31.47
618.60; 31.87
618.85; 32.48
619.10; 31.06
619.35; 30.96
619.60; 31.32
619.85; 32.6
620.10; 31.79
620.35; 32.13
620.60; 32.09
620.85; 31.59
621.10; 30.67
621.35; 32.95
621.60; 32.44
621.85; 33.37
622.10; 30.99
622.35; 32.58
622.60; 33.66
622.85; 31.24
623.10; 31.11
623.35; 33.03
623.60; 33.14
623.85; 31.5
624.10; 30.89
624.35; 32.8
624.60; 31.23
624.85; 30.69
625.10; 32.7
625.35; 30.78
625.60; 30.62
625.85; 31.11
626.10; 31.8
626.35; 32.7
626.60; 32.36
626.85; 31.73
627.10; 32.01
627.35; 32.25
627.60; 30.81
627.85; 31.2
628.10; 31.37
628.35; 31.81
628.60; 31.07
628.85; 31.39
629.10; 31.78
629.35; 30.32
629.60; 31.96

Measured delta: 42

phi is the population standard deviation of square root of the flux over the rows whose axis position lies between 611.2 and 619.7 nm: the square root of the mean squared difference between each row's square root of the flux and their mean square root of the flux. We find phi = 0.082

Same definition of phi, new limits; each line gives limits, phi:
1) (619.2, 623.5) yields 0.078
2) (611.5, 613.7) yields 0.117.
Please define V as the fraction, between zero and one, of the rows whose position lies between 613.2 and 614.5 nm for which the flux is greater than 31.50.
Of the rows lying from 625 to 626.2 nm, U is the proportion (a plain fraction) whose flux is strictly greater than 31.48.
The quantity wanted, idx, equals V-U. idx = 0.20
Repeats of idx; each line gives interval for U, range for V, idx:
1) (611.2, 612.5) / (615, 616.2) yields 0.40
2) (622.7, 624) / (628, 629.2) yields -0.20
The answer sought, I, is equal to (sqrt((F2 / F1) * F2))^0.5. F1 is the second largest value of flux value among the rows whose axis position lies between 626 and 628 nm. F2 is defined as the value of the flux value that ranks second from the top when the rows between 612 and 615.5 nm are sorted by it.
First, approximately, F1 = 32.36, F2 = 33.3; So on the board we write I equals 2.42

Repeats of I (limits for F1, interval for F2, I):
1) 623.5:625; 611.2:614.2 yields 2.42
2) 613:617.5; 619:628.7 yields 2.40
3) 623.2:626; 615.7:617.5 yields 2.38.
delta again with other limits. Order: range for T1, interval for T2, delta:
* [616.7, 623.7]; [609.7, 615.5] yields 37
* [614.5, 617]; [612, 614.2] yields 32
